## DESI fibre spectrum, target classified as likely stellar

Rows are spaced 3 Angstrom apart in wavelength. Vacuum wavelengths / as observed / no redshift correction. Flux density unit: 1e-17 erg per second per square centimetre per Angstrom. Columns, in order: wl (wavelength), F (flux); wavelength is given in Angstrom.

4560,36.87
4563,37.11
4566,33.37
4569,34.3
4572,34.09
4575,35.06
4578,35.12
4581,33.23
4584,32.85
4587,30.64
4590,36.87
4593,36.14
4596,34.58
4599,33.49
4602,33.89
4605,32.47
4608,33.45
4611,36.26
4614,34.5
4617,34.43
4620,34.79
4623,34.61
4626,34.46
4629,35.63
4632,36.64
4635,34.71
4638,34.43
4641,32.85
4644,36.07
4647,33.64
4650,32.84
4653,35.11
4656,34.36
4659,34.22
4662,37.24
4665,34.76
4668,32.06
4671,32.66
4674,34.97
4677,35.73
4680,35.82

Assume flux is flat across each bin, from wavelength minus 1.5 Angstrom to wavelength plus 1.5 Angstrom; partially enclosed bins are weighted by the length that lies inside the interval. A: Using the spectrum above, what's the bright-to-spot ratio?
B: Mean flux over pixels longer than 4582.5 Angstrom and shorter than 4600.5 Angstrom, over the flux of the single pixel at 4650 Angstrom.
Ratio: 1.04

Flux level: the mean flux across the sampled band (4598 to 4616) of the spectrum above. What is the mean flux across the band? 34.0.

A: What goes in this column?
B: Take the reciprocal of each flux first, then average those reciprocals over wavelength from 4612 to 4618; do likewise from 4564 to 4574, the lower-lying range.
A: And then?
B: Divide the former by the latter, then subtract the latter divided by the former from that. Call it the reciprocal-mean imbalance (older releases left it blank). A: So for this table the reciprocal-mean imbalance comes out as -0.03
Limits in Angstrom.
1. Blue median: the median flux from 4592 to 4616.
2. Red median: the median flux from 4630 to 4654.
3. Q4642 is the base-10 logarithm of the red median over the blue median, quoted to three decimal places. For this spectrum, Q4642 0.005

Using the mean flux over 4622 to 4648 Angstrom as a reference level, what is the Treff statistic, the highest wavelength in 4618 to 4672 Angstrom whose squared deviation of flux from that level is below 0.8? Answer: 4665 Angstrom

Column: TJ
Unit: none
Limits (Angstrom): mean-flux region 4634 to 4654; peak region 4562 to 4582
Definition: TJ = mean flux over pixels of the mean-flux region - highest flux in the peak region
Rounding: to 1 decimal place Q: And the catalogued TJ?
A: -2.9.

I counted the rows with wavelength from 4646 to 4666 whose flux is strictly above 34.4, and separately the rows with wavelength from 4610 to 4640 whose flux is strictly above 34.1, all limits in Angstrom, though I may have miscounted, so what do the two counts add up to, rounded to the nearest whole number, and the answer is 13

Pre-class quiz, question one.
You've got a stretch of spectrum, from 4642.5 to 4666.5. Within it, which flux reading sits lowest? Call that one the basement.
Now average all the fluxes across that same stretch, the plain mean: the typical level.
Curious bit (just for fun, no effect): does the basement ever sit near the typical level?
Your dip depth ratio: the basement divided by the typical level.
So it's 0.944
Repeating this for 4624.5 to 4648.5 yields 0.944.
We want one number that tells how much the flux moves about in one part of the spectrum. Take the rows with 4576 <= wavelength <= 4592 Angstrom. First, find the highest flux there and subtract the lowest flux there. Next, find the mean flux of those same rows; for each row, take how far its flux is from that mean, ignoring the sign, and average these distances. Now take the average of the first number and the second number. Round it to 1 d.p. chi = 4.0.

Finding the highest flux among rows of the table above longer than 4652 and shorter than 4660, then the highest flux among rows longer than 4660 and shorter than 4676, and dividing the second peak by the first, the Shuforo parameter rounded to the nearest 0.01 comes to 1.06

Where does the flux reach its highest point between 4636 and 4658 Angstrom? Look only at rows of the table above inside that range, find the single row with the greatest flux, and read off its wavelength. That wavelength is 4644 Angstrom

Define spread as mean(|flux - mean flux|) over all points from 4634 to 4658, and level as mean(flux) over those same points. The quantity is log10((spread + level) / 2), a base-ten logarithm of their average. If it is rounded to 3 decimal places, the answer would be 1.244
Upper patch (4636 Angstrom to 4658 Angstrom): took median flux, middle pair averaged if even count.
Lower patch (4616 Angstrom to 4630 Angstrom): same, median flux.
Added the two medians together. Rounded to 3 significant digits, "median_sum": 69.0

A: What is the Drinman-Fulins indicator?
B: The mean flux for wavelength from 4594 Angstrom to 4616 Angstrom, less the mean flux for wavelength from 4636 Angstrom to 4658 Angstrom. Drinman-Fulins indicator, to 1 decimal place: -0.1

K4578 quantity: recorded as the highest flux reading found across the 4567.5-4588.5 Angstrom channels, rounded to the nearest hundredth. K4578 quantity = 35.12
